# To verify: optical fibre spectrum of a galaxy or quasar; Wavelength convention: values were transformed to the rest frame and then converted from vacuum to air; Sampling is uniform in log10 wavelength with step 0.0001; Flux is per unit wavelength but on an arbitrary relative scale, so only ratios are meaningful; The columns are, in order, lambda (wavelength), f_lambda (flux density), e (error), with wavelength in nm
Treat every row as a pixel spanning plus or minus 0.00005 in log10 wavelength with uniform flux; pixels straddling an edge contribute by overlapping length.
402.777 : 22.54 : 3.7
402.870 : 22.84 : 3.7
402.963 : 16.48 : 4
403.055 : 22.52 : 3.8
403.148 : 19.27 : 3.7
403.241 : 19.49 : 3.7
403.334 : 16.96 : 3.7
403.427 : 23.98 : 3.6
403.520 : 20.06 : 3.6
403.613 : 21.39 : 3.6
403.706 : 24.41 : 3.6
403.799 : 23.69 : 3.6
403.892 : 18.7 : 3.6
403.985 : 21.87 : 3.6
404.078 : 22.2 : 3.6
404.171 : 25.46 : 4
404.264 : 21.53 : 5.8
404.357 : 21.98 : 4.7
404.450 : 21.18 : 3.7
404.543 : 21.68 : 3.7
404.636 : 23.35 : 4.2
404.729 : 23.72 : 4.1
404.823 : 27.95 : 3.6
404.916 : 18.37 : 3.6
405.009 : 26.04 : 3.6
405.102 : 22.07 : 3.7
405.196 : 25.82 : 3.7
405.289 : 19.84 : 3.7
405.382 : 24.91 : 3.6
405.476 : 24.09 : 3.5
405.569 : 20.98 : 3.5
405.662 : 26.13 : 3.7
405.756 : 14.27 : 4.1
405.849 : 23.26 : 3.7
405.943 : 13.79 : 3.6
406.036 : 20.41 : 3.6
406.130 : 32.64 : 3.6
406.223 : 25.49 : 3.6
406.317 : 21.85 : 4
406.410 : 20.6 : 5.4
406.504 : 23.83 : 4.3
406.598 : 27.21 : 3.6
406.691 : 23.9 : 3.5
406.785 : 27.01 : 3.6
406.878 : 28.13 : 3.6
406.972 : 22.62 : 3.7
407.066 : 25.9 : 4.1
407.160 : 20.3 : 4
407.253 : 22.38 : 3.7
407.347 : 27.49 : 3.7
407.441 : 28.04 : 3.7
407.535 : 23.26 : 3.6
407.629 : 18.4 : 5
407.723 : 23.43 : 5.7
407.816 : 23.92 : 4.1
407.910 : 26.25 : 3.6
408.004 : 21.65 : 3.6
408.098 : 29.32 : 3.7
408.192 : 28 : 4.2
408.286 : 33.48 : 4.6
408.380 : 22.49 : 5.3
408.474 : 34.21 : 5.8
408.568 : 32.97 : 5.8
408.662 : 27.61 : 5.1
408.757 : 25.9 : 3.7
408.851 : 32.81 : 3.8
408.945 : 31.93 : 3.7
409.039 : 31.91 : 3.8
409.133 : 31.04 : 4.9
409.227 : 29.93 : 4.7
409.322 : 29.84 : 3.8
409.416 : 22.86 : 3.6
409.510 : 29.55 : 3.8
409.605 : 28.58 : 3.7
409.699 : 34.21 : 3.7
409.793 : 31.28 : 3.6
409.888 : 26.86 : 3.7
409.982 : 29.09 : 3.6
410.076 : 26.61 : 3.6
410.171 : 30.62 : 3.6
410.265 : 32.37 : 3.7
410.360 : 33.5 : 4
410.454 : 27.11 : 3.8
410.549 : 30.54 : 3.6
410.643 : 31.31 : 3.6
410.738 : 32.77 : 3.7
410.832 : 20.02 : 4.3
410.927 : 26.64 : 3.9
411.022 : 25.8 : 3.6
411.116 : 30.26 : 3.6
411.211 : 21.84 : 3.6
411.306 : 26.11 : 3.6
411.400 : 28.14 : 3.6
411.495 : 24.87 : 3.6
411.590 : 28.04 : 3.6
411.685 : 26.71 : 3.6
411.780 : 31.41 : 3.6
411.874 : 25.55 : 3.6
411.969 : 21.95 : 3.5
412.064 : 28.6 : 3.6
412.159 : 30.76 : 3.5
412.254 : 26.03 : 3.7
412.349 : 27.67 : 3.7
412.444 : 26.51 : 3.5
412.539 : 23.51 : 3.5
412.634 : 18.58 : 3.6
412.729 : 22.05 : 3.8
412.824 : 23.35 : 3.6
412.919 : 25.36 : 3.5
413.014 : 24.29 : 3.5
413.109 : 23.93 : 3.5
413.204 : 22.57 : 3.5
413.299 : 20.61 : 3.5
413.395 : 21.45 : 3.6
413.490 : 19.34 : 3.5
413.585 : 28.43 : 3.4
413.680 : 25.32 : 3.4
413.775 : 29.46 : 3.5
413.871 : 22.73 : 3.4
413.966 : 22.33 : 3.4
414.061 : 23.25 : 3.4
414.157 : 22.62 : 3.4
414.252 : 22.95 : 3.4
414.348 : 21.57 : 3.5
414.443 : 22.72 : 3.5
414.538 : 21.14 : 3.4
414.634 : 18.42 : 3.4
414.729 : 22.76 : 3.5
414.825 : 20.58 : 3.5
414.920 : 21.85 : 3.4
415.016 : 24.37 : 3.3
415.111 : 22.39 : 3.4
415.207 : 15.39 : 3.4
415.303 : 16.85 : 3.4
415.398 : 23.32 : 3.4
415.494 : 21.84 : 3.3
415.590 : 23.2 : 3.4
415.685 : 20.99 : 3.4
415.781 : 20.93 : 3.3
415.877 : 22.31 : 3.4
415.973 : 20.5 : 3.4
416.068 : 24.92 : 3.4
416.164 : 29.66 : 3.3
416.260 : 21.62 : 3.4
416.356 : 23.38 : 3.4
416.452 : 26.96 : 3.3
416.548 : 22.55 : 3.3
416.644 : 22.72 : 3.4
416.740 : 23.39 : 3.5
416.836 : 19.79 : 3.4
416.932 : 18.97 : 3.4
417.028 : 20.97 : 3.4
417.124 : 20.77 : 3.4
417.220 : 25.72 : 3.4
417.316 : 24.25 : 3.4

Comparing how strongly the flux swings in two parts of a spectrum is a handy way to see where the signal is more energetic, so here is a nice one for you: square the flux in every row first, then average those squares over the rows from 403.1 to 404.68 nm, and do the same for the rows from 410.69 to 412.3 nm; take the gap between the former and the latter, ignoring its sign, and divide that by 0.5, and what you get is 516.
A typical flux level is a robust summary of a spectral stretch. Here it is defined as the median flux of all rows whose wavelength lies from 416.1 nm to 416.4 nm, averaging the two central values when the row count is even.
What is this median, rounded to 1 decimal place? 23.4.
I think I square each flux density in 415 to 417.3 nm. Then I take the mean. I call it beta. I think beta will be 503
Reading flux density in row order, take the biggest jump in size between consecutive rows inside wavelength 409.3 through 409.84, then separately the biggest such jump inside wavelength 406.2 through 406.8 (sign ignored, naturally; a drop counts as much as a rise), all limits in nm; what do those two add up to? 11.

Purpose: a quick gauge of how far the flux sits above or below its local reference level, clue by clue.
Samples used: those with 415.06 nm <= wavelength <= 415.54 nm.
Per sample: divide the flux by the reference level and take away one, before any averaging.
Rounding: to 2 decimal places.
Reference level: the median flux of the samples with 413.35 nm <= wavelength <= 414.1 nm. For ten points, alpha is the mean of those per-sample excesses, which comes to -0.13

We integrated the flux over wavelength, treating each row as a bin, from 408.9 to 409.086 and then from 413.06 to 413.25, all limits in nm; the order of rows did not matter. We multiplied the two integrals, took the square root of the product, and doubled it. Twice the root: 10.3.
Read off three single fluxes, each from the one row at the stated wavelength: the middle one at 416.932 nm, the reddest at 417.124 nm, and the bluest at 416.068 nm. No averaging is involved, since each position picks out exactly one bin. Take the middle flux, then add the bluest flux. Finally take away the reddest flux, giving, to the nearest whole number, 23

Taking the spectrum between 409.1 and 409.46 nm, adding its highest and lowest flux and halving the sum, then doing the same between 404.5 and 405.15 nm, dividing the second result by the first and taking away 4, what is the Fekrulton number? -3.14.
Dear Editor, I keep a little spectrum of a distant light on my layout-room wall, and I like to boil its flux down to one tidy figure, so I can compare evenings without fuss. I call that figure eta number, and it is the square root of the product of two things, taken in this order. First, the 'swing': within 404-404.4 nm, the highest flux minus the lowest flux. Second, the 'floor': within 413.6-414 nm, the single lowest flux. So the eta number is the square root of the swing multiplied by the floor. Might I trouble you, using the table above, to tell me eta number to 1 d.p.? 9.4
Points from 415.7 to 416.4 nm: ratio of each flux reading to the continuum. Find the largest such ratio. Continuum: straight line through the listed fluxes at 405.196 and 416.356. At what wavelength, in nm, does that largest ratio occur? 416.164 nm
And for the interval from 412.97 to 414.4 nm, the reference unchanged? 413.775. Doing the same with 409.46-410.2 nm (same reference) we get 409.699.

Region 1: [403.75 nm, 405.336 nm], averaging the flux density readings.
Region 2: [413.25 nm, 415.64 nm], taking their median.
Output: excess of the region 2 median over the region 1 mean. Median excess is 0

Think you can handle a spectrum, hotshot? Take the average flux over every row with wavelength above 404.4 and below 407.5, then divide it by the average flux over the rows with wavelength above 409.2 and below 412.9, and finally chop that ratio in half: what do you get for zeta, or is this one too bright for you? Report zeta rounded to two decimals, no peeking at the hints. 0.43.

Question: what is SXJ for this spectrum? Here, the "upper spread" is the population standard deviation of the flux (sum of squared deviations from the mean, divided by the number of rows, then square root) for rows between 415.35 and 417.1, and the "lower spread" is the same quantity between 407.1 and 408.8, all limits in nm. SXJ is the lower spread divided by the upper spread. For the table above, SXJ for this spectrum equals 1.8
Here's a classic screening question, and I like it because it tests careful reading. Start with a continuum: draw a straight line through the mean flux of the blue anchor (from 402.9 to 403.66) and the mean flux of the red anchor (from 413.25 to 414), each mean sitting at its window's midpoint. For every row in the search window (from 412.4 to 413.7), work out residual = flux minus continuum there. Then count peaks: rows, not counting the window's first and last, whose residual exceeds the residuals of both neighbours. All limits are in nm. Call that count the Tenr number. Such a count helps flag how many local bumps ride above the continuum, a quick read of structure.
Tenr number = 3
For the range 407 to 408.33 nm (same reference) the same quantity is 3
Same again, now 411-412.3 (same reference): 5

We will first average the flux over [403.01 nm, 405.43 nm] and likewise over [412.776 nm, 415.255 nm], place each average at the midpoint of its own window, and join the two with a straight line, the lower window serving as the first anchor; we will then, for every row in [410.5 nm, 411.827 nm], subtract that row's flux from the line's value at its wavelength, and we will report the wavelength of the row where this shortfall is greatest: 410.832 nm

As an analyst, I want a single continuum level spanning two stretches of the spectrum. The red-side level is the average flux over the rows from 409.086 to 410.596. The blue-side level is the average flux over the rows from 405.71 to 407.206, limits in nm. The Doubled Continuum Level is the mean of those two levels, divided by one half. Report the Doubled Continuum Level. 52.8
